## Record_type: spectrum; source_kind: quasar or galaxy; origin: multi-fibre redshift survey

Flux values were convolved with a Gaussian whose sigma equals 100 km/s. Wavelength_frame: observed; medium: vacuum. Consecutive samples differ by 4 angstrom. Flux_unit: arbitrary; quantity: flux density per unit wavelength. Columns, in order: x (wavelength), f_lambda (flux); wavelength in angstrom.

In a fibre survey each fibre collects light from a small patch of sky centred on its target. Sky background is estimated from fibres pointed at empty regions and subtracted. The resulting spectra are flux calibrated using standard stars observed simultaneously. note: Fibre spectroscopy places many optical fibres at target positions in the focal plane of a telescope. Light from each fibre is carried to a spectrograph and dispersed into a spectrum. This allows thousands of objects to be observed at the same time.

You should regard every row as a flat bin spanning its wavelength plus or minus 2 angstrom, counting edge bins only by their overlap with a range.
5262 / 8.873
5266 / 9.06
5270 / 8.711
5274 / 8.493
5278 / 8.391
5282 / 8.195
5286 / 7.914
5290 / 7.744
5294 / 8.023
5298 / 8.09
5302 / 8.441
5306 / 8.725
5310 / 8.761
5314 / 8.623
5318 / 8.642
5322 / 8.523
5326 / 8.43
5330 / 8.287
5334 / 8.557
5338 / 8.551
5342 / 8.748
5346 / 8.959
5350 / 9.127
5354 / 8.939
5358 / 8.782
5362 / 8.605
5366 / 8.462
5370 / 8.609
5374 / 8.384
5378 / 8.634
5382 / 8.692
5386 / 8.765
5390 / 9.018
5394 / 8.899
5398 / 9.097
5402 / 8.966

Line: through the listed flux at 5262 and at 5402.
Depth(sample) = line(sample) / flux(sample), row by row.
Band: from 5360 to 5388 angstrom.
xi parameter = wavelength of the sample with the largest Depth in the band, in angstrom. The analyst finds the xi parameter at 5374 angstrom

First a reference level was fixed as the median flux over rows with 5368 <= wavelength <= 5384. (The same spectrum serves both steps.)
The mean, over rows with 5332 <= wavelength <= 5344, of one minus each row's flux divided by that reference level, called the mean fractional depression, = 0.00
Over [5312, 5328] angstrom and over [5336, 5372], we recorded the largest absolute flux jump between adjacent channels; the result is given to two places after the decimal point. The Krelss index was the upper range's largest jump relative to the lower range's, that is 1.77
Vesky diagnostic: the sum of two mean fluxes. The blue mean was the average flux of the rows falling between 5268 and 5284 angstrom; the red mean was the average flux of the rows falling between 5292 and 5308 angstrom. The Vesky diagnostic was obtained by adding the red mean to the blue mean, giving 16.8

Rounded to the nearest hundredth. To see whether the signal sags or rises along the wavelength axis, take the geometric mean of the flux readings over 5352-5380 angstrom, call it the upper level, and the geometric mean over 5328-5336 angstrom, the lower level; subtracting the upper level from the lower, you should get -0.21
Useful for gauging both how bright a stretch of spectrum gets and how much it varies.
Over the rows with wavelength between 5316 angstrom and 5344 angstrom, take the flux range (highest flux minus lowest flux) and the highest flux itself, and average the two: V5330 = 4.60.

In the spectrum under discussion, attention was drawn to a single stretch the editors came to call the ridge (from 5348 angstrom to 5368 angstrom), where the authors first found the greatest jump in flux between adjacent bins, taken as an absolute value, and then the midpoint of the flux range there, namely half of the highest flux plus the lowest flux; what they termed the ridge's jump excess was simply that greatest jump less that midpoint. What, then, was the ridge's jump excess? -8.61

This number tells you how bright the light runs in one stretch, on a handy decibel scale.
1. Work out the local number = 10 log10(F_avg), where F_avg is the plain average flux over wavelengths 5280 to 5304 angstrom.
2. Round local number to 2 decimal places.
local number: 9.07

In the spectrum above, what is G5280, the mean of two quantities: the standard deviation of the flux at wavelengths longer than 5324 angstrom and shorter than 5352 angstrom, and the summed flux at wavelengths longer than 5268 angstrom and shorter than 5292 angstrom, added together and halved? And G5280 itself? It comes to 25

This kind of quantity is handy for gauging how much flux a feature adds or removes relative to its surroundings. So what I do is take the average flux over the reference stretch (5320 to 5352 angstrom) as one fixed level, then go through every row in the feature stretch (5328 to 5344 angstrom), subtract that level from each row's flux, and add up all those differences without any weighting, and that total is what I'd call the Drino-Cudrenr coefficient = -0.4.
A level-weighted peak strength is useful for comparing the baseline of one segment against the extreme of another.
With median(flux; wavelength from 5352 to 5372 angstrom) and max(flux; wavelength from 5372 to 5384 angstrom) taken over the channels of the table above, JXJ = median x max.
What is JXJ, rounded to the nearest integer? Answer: 75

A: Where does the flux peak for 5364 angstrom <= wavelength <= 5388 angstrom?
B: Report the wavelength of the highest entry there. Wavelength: 5386 angstrom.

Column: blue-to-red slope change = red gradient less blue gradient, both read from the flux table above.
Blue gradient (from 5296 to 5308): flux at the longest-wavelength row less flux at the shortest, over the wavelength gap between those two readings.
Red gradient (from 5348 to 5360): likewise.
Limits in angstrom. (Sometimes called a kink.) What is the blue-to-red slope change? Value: -0.12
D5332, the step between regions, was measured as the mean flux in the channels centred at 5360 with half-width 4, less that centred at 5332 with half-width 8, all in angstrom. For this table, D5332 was 0.24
